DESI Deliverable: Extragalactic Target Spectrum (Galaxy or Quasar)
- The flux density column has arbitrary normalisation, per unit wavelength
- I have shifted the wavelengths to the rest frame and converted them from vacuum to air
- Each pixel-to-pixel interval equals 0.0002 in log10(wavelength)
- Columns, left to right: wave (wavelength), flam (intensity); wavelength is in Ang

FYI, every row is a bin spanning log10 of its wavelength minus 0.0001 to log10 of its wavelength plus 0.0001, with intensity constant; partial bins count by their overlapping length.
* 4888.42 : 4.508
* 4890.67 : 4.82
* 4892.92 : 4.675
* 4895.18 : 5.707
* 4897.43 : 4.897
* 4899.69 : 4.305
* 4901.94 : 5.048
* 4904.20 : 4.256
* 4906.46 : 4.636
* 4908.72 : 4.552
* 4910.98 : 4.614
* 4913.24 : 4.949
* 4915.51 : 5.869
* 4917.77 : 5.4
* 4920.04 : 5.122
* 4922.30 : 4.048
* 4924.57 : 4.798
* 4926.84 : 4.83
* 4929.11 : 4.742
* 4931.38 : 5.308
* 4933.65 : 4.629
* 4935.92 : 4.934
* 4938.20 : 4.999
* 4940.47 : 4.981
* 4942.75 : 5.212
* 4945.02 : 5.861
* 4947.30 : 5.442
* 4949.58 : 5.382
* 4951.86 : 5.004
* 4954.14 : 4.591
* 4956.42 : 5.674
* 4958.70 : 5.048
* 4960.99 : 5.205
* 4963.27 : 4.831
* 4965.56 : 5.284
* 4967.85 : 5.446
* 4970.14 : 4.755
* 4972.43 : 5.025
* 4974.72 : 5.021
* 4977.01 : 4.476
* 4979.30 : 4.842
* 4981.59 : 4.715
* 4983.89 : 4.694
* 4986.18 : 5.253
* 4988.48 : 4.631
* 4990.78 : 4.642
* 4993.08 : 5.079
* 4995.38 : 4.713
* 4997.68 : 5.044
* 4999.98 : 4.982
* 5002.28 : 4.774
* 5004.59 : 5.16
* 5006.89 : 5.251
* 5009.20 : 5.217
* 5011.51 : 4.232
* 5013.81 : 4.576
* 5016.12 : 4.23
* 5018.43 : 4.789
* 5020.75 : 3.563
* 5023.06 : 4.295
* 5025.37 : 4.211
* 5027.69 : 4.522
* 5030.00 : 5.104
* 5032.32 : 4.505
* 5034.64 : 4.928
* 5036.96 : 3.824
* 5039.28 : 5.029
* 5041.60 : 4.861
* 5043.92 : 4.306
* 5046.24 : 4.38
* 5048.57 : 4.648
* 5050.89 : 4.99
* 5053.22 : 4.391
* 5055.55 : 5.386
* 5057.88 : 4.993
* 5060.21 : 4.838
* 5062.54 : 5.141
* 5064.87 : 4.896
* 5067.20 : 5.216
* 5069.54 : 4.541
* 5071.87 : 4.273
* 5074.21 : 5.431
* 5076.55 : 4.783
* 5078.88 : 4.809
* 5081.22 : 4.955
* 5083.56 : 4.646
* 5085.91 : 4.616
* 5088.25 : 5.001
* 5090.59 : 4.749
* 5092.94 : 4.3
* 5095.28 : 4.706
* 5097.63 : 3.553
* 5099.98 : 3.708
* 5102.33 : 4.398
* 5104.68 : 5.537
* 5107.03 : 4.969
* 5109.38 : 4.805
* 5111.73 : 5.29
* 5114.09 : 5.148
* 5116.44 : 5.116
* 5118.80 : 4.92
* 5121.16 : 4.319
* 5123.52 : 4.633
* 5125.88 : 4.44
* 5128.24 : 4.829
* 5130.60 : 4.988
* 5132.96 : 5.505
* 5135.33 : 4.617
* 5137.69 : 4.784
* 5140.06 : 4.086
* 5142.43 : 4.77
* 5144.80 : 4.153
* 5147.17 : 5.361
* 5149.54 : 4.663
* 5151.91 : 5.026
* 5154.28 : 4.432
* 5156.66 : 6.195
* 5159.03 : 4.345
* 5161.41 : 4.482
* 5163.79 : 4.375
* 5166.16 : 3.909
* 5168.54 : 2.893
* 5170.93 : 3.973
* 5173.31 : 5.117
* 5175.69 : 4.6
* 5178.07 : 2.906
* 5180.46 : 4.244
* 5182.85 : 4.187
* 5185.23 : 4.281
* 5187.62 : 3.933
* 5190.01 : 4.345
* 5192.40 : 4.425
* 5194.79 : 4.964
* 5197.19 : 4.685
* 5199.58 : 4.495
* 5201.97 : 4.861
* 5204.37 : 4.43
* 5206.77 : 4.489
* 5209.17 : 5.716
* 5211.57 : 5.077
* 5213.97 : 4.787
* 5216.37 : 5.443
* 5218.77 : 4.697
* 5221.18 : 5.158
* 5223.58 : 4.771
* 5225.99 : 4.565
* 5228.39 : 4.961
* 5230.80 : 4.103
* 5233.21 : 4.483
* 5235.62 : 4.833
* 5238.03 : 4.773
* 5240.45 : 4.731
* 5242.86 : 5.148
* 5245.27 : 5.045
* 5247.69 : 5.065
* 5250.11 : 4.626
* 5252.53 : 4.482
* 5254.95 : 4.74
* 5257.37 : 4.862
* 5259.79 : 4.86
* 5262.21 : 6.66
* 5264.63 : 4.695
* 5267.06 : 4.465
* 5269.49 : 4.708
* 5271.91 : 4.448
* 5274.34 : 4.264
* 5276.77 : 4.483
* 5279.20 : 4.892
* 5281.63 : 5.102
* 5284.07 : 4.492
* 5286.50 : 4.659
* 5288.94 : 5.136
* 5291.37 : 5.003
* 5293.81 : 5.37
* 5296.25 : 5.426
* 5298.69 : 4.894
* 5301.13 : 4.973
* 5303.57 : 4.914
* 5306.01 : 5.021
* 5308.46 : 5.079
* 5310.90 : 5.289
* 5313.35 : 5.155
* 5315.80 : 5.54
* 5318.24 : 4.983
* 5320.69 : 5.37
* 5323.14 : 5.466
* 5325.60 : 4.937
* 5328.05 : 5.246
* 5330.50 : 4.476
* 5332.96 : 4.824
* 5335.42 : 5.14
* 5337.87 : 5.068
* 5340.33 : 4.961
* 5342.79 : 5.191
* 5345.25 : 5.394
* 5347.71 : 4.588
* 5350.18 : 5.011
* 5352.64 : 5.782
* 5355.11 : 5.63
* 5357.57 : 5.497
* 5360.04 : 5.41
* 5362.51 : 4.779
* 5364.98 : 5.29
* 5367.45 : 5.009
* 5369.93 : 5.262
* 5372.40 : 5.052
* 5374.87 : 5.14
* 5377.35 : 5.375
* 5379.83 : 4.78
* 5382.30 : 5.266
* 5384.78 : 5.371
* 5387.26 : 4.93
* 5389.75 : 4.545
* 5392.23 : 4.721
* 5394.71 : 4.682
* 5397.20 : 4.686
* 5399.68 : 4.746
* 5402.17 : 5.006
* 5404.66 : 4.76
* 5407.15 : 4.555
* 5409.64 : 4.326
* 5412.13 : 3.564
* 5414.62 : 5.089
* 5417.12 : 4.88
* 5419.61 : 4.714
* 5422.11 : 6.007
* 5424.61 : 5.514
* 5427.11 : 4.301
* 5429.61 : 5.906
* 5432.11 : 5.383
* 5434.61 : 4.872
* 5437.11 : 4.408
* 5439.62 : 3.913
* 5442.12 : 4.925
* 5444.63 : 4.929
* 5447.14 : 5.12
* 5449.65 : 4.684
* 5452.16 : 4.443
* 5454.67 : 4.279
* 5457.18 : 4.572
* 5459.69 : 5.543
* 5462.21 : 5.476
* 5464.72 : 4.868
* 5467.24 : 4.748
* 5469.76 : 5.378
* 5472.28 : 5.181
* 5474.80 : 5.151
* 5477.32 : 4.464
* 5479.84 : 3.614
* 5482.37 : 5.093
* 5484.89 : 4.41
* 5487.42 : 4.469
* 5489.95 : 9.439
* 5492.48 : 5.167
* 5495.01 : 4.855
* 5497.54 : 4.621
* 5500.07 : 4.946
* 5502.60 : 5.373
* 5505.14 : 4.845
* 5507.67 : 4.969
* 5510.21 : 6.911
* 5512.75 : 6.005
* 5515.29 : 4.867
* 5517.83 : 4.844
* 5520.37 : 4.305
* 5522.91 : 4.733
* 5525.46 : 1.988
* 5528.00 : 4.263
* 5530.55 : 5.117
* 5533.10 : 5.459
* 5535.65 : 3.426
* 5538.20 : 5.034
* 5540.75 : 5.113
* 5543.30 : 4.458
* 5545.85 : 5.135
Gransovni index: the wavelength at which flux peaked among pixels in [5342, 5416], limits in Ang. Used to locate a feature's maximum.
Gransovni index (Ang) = 5352.64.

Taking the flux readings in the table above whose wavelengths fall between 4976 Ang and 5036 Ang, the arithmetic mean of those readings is 4.71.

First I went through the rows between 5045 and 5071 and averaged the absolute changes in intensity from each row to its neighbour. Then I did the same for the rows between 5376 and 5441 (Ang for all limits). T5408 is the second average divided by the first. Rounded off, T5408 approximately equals 1.16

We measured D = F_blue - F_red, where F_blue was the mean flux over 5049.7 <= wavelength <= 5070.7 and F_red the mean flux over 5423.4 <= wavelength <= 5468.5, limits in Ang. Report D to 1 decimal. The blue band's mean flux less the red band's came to 0.0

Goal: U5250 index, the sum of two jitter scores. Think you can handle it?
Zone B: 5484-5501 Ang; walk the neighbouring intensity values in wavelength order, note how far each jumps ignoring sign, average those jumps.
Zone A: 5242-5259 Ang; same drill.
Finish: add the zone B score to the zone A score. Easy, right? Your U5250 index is 1.9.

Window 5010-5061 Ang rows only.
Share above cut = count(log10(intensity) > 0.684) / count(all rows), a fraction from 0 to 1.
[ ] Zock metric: 0.36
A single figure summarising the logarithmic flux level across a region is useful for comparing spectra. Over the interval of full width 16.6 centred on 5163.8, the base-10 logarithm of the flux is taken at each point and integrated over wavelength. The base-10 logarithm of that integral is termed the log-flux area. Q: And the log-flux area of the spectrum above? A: 1.02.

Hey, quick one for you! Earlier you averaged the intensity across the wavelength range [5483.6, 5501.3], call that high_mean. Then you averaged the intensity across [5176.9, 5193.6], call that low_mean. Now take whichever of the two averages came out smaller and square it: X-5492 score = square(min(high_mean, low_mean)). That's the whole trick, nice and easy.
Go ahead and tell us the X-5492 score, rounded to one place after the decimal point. 16.4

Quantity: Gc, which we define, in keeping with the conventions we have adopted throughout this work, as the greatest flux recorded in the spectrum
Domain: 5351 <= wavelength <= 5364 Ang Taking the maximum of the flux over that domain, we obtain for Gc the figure 5.782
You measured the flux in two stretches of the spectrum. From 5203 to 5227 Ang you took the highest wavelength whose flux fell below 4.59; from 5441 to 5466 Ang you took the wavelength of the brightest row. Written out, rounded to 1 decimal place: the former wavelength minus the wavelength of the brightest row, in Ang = -233.7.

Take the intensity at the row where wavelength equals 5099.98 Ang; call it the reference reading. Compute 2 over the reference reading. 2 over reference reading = 0.539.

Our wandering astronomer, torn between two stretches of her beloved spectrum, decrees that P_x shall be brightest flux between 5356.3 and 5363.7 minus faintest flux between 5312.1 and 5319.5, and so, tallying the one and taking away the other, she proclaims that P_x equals 0.51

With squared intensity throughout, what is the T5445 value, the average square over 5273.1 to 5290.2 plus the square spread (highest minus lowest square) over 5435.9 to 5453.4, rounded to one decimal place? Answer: 33.3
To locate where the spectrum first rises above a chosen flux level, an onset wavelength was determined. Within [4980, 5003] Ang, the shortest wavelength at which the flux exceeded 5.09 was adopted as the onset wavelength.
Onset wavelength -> 4986.18 Ang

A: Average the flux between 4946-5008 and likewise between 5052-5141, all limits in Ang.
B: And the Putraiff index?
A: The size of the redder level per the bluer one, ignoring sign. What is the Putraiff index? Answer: 0.95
